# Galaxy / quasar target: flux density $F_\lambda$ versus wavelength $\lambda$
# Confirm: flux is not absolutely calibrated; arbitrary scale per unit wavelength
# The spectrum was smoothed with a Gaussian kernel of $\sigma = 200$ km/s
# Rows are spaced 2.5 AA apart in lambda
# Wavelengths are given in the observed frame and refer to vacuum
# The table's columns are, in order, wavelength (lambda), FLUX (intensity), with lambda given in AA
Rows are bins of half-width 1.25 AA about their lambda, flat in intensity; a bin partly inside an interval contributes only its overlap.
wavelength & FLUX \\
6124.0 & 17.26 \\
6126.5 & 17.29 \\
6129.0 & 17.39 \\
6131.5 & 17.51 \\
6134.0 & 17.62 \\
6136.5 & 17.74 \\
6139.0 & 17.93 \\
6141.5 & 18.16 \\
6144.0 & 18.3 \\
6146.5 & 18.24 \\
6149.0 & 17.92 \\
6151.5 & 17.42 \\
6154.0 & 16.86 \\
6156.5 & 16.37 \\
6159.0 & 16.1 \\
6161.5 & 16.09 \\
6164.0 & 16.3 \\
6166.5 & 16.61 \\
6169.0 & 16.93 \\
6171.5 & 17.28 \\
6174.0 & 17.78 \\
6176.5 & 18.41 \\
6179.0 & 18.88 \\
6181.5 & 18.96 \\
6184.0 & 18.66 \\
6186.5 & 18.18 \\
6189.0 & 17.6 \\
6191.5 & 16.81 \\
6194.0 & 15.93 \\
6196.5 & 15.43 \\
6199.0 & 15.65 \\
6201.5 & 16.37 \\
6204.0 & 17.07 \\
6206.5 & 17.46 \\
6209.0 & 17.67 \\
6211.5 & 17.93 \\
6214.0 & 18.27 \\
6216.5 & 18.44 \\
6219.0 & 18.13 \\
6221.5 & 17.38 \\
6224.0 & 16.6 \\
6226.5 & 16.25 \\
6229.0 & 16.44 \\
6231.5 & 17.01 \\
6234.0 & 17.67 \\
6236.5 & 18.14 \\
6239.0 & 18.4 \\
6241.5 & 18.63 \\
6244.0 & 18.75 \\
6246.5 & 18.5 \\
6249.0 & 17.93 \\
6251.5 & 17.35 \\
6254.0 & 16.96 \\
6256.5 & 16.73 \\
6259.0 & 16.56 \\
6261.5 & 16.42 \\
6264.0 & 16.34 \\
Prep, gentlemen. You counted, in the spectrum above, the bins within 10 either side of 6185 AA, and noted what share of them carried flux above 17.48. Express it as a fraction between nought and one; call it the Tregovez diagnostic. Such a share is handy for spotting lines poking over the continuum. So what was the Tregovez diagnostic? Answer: 0.75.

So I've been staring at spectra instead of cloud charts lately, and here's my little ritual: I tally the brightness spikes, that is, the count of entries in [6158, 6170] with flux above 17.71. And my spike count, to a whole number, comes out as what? 0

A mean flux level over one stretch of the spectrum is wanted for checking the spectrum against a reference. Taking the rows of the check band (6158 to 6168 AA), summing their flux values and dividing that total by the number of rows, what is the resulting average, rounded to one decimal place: 16.3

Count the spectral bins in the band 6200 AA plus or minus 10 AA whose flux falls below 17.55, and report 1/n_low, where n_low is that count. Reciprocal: 0.14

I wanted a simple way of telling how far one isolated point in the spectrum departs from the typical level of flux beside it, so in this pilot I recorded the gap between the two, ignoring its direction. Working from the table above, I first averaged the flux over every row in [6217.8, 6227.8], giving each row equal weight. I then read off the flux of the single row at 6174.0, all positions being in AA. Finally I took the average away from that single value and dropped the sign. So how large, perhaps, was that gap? 0.7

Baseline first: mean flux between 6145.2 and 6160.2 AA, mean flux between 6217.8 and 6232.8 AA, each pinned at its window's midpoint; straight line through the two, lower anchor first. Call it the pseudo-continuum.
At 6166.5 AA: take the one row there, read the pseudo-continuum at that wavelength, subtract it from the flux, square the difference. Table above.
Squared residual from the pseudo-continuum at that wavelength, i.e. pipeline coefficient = 0.3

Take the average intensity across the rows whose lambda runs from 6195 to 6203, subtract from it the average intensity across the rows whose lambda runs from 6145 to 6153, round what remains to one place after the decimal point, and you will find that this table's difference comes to -2.0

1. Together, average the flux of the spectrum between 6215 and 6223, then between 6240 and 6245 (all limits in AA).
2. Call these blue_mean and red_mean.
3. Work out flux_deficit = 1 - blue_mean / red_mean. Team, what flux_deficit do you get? 0.04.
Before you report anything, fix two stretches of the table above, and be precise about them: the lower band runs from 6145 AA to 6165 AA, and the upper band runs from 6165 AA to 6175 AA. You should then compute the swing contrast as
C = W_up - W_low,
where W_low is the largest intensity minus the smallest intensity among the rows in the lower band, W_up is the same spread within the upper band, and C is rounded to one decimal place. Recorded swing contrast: -1.0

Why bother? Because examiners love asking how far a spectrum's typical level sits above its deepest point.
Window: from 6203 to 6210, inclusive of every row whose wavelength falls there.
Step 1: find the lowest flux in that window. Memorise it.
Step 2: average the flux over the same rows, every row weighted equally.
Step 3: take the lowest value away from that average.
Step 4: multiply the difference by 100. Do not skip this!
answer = 33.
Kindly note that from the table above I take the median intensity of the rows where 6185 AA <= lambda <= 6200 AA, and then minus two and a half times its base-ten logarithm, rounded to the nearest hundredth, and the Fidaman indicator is -3.04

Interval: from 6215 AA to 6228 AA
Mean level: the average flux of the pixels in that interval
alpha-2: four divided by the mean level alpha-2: 0.230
